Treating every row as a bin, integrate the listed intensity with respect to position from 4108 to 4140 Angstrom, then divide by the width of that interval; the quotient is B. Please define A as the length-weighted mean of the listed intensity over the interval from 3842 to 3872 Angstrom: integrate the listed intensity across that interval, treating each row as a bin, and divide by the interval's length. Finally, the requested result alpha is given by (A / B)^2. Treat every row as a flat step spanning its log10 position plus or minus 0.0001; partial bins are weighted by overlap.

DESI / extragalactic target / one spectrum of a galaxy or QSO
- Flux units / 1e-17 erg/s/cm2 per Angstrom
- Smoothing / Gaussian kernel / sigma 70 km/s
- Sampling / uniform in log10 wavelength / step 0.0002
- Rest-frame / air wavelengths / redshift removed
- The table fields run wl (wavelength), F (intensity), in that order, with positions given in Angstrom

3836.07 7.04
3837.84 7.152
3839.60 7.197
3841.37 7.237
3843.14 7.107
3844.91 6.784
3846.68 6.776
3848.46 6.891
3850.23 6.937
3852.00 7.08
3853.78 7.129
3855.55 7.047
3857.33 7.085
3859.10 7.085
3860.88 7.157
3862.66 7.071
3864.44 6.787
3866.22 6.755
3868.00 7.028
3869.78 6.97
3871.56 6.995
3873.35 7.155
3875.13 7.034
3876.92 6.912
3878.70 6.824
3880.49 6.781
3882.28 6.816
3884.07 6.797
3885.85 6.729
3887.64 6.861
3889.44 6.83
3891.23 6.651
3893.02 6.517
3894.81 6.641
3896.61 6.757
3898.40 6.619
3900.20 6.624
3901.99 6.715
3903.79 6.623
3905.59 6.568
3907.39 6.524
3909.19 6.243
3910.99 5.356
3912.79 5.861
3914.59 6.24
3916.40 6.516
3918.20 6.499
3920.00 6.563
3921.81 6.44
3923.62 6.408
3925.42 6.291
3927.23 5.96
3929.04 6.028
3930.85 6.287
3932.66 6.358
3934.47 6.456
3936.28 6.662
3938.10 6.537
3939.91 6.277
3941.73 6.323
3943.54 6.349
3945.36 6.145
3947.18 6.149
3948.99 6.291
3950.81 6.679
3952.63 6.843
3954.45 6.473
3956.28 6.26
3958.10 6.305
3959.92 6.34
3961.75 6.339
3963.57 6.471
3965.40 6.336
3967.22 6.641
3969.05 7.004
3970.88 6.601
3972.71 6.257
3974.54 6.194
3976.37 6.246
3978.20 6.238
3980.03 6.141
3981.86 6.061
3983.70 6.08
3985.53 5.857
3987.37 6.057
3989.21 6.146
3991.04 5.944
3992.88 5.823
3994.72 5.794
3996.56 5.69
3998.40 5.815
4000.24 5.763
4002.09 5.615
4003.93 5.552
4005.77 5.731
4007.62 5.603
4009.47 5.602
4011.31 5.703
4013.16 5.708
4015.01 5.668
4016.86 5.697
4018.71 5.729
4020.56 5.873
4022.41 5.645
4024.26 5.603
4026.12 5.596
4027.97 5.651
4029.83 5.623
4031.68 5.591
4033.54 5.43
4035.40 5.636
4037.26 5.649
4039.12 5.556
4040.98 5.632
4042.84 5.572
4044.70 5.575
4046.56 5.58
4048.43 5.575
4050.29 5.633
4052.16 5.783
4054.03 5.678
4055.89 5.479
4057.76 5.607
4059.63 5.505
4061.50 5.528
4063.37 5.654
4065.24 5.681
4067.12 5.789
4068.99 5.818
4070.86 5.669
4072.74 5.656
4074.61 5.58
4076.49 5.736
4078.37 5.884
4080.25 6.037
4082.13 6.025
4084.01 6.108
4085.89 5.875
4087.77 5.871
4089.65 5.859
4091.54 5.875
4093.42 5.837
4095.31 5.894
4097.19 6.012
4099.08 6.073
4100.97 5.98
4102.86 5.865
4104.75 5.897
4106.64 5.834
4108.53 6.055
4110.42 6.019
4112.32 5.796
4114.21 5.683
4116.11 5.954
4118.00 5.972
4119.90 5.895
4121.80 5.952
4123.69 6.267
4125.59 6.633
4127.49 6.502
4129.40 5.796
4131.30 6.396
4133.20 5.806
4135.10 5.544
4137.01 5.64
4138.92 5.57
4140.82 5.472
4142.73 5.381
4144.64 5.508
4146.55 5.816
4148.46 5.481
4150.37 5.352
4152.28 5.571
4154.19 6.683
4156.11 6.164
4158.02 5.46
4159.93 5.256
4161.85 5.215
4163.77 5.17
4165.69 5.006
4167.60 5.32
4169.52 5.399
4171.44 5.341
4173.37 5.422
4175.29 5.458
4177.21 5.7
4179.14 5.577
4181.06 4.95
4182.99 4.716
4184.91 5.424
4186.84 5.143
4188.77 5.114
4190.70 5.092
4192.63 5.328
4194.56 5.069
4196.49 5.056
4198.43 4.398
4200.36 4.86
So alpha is 1.4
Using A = 7.0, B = 6.0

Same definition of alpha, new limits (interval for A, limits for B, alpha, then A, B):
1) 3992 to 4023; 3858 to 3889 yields 0.7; 5.7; 6.9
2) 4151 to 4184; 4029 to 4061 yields 0.9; 5.4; 5.6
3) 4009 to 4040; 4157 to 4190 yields 1.1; 5.6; 5.3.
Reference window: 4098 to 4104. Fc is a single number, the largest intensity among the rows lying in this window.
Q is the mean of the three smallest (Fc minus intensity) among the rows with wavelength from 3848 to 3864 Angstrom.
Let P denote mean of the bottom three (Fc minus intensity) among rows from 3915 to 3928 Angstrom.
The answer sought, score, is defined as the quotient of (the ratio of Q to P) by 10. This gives 0.23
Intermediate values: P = -0.45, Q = -1.1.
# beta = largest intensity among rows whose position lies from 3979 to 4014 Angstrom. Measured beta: 6.146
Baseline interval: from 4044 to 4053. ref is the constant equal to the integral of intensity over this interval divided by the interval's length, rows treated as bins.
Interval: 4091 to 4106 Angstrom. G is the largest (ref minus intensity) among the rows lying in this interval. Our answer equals -0.2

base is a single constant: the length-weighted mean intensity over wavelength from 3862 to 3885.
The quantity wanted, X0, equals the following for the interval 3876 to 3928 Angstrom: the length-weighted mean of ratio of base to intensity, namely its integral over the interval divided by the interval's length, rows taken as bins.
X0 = 1.06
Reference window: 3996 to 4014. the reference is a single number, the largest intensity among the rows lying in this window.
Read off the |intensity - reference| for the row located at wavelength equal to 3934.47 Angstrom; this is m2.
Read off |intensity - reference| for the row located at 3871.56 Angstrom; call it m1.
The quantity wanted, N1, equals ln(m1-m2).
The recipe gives -0.6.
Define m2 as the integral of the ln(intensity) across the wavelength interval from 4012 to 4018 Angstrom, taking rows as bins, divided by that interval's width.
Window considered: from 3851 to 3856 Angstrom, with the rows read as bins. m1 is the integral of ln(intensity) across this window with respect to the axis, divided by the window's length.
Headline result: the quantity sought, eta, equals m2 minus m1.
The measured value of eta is -0.22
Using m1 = 1.96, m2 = 1.74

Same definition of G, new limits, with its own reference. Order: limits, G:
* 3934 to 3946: -0.5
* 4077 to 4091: -0.2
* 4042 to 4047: 0.1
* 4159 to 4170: 0.6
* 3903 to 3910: -0.6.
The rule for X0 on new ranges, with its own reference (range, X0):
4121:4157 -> 1.18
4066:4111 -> 1.18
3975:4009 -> 1.17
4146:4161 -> 1.22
